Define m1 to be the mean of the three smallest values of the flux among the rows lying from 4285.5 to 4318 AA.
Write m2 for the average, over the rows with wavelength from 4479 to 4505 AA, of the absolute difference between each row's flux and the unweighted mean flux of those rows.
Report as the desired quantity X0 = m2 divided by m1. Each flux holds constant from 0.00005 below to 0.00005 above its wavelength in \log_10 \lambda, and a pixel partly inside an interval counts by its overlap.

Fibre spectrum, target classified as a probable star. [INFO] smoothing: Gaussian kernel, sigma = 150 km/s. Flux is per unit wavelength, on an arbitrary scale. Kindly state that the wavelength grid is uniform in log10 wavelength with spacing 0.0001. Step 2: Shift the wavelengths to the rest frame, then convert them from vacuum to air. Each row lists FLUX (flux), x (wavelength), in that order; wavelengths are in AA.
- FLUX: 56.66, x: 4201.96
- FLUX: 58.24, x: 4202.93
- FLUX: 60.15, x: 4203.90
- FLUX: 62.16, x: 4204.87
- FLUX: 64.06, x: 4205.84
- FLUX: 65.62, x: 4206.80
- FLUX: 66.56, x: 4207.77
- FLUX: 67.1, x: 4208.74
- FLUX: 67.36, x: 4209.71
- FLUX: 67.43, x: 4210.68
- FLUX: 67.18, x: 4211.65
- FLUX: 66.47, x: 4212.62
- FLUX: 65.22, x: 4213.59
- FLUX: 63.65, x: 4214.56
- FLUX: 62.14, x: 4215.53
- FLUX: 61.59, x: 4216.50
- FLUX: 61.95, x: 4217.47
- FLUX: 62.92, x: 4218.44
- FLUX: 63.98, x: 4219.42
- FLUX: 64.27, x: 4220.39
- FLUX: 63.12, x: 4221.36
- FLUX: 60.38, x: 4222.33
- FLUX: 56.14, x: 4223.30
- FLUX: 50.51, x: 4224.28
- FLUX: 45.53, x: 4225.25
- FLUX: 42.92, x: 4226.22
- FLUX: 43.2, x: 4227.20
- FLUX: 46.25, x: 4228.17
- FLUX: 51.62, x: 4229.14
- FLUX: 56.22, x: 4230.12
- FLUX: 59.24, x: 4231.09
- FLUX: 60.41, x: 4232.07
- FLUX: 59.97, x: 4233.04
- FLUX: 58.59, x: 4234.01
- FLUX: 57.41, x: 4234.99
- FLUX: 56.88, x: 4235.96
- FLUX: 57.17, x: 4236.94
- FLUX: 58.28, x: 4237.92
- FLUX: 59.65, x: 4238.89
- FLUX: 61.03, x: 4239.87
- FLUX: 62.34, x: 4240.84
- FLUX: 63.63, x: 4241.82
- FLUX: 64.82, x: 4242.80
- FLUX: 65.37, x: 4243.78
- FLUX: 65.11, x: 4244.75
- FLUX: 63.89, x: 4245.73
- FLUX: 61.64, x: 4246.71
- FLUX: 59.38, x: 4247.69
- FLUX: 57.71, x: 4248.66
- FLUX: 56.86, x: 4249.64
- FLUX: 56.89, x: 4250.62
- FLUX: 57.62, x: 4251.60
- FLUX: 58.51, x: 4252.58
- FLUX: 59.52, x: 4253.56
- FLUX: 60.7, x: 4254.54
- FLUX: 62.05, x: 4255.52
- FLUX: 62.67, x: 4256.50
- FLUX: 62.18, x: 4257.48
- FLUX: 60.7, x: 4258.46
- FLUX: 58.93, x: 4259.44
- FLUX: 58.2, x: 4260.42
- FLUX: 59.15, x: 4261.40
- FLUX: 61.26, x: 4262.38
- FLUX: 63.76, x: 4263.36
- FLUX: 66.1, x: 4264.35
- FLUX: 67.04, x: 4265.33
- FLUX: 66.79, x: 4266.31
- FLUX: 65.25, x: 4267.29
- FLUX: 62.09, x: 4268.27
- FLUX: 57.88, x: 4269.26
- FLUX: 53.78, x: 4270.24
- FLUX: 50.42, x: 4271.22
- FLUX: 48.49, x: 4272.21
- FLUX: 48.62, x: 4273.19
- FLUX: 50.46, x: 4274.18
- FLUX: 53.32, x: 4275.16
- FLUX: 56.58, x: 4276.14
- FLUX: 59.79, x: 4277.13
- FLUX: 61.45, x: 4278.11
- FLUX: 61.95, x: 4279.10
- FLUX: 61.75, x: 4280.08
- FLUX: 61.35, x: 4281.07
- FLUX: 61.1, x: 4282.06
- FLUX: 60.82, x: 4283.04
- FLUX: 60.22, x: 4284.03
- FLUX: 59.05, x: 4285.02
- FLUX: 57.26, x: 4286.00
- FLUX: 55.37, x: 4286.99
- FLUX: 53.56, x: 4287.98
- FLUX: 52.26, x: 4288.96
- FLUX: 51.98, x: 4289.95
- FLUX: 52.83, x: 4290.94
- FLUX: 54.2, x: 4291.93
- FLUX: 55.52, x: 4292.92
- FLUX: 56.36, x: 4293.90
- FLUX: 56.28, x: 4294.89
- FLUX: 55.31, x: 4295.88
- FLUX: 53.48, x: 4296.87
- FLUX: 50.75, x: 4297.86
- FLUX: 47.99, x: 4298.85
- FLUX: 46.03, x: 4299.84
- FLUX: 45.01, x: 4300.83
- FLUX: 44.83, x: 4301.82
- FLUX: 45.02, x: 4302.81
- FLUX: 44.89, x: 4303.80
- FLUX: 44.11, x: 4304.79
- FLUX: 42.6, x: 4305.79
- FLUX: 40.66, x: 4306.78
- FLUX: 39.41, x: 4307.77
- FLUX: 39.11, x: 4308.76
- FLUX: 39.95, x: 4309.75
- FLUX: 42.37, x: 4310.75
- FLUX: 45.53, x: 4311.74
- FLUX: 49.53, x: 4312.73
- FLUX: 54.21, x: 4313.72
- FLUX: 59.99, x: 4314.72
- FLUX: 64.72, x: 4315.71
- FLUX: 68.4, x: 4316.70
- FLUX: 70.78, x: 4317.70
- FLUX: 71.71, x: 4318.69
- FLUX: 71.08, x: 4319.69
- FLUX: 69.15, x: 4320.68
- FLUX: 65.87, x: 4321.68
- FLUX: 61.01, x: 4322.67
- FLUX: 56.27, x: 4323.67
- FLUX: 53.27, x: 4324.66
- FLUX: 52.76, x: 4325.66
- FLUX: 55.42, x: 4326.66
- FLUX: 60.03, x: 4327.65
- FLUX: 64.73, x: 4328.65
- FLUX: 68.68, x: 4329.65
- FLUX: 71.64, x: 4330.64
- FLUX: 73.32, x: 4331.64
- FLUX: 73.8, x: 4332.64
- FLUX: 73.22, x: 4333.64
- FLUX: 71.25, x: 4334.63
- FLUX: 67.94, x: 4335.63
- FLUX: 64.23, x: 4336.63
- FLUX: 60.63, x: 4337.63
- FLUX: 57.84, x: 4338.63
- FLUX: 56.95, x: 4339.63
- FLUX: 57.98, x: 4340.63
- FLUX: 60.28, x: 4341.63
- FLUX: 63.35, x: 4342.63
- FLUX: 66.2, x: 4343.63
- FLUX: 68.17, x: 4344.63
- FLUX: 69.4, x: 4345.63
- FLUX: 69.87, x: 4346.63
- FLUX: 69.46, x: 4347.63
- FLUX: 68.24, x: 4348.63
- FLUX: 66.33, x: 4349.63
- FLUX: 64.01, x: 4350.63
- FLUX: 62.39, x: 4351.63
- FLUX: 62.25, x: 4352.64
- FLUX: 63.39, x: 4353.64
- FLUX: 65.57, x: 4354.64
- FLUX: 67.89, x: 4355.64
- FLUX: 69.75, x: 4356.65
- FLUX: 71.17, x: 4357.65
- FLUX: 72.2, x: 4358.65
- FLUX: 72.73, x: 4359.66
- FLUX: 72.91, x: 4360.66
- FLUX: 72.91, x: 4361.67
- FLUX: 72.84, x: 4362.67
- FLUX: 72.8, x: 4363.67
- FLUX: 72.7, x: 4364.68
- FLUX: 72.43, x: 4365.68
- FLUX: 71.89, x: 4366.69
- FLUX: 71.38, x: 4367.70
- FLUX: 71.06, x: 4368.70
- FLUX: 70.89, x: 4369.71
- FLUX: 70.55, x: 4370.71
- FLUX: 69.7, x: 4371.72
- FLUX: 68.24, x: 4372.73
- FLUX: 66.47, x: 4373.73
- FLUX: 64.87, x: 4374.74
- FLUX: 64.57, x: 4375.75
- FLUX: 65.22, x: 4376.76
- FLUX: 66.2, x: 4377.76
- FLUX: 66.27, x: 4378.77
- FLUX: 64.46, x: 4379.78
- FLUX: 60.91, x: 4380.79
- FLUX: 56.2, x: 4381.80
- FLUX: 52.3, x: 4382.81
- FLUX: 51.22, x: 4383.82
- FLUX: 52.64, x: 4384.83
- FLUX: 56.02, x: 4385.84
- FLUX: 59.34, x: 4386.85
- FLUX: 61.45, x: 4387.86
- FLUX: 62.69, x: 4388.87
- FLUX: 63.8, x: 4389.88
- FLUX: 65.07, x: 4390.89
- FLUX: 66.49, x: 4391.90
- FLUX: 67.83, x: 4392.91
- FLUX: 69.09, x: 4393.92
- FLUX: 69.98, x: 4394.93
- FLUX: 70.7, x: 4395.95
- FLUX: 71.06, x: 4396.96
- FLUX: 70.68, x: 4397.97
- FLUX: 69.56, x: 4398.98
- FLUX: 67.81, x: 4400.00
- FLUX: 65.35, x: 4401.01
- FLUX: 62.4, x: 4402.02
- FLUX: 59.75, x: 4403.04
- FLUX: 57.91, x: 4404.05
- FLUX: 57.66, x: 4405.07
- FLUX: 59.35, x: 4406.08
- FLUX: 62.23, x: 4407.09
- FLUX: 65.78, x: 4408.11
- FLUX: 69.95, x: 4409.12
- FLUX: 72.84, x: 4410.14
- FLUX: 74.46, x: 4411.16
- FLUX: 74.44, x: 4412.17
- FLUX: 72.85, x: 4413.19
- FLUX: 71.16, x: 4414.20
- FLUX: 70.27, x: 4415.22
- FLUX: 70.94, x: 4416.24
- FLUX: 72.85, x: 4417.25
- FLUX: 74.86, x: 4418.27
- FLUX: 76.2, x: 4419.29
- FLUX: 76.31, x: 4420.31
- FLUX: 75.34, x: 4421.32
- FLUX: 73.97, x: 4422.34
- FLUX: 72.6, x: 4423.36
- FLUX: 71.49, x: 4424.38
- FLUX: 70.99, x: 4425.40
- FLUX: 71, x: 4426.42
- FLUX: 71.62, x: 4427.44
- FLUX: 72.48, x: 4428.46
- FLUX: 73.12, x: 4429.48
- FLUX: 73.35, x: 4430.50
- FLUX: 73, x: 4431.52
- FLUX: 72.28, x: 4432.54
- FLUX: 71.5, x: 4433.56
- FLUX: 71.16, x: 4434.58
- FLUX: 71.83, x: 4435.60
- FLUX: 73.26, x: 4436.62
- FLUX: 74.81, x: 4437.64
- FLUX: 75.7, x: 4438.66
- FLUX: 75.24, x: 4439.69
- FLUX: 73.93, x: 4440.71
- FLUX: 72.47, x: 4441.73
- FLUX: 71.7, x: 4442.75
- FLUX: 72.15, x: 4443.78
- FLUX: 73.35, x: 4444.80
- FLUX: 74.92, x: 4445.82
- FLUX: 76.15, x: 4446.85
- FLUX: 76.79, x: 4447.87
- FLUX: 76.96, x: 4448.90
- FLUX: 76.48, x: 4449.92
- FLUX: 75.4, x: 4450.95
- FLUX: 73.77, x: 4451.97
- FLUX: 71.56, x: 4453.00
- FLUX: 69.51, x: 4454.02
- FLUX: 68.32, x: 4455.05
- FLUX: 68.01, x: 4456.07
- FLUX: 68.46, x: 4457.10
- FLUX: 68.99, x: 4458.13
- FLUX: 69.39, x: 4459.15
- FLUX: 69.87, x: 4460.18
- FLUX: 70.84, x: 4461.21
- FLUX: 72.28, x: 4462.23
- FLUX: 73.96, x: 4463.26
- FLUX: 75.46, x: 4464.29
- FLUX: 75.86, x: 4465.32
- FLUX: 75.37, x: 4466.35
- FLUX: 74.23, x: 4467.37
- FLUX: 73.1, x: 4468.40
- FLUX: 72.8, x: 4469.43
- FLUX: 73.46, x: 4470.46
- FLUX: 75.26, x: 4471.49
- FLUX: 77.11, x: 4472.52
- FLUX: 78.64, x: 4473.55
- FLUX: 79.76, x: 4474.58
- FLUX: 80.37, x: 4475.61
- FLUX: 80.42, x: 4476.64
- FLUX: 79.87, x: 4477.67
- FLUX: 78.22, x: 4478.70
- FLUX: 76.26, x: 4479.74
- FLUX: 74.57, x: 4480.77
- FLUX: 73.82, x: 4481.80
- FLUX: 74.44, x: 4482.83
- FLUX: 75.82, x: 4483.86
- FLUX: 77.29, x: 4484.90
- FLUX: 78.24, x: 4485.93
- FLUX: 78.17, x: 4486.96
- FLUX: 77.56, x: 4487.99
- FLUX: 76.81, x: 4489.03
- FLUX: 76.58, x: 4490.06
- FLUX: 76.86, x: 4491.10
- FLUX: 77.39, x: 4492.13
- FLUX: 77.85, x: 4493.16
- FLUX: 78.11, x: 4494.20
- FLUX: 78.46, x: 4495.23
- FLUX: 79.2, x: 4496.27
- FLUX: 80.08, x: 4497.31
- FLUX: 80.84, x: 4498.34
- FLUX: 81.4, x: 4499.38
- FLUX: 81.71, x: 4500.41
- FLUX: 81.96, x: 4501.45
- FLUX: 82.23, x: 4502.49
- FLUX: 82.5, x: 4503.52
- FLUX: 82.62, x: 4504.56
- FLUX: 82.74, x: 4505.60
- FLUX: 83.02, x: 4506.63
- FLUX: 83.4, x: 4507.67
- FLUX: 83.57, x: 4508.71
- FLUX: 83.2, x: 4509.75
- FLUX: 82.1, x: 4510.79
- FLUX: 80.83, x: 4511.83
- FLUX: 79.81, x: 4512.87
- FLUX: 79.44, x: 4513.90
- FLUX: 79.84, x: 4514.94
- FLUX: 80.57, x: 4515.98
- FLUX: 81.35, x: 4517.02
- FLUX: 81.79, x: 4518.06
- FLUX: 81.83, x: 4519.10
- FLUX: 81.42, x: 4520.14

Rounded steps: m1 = 39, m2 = 2.1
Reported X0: 0.054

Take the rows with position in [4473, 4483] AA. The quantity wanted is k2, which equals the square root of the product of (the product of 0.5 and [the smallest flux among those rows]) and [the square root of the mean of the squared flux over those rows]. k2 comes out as 53.5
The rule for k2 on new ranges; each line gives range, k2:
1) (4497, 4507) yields 57.3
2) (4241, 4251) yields 41.9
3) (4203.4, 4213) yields 44.4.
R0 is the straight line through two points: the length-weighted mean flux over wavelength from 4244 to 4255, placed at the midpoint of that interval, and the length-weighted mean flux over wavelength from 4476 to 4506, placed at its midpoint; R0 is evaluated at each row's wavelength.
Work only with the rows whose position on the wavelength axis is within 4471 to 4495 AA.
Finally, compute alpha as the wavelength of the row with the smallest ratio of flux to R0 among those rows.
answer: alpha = 4481.80 AA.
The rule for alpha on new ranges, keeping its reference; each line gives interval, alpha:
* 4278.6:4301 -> 4300.83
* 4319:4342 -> 4325.66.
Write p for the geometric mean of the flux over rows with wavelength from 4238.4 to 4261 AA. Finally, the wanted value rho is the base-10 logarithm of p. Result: 1.78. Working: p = 61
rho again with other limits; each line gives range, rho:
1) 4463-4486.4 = 1.88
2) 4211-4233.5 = 1.76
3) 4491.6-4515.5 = 1.91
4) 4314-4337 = 1.81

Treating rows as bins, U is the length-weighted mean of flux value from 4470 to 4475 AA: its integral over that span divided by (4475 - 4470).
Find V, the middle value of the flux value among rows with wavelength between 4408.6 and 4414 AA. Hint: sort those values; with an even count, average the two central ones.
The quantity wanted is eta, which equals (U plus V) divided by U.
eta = 1.95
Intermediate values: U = 77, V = 73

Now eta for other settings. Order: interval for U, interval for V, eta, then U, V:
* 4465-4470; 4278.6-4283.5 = 1.83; 74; 61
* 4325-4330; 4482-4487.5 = 2.29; 60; 77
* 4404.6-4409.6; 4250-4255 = 1.93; 63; 59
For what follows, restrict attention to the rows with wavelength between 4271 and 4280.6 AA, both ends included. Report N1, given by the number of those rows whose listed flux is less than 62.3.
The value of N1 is 10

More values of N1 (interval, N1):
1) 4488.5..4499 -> 0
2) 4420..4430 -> 0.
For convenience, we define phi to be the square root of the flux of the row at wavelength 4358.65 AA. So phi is 8.5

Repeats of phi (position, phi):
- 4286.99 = 7.4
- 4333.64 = 8.6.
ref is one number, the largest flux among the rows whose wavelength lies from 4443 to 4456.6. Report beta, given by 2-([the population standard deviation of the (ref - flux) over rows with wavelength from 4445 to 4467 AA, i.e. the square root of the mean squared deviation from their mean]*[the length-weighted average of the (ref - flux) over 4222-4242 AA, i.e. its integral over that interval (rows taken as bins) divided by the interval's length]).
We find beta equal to -66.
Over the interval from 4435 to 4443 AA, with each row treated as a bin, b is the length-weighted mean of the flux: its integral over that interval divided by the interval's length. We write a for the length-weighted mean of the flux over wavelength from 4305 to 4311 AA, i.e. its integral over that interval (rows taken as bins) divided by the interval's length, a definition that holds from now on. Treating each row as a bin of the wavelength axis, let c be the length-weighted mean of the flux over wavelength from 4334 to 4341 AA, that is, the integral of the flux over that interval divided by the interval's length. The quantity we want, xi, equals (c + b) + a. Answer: 177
